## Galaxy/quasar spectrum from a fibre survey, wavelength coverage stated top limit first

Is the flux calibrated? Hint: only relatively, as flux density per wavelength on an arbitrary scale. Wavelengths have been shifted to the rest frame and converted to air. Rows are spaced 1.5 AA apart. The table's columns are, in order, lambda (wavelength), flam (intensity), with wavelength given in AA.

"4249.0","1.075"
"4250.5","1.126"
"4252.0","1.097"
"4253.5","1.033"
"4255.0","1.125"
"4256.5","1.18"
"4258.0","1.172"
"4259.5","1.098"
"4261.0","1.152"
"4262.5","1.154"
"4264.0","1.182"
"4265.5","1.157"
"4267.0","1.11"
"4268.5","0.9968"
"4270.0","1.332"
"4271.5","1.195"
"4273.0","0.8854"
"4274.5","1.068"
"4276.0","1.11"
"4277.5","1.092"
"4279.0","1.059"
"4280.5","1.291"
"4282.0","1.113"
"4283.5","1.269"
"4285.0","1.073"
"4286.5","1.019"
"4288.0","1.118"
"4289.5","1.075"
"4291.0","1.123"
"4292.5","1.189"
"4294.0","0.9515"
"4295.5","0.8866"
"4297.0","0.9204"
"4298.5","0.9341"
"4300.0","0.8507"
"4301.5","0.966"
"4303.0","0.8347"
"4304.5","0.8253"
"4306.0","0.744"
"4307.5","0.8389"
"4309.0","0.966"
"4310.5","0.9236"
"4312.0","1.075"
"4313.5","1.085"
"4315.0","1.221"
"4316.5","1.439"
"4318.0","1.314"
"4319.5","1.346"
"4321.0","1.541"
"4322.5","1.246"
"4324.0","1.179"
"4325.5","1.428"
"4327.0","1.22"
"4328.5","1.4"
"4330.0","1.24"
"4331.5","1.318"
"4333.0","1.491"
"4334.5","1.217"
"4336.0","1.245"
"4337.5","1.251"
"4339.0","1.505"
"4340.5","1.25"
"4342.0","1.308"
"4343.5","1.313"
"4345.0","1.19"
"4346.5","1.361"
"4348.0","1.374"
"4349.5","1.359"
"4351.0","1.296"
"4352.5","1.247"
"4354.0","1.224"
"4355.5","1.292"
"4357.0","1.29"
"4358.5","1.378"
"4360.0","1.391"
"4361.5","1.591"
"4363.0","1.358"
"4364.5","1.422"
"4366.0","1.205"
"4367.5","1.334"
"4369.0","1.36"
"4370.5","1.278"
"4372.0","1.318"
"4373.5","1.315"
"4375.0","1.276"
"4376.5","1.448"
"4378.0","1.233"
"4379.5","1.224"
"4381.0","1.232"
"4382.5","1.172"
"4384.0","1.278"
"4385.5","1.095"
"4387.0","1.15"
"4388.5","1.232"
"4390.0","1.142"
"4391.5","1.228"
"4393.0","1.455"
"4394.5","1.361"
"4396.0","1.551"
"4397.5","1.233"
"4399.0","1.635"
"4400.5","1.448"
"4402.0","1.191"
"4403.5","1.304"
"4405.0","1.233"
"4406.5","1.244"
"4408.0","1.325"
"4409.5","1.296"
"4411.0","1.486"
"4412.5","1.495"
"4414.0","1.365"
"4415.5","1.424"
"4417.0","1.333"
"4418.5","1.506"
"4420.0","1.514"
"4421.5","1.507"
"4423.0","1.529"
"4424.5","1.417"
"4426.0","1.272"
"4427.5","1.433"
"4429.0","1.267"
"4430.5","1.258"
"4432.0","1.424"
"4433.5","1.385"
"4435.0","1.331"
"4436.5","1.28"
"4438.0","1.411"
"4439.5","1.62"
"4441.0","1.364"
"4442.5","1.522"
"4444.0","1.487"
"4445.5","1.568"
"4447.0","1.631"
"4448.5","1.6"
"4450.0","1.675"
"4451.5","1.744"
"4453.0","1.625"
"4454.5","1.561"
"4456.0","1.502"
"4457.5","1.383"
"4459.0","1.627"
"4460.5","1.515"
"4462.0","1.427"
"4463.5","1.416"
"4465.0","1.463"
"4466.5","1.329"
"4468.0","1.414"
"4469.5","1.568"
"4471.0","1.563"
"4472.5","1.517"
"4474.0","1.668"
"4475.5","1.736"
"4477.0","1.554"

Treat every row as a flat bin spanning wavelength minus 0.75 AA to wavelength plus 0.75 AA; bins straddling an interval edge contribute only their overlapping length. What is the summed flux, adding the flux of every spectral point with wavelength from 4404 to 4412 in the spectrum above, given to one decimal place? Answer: 6.6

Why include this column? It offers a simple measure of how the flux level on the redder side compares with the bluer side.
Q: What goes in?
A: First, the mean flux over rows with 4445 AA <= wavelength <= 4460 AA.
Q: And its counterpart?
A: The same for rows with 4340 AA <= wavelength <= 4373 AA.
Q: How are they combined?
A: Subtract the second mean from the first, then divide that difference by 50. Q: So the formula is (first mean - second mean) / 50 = 0.0053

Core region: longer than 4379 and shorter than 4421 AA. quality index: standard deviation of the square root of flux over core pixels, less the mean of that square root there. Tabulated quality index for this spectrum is -1.09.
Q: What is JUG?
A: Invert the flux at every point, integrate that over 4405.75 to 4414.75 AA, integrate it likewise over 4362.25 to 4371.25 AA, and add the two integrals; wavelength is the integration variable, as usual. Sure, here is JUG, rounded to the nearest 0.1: 13.4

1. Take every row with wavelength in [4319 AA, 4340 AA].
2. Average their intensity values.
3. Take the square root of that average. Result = 1.15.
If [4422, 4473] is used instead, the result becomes 1.21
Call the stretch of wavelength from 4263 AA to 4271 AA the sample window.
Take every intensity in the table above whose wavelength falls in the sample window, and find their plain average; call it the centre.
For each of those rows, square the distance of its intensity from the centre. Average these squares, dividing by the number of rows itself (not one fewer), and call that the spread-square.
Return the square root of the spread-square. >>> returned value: 0.11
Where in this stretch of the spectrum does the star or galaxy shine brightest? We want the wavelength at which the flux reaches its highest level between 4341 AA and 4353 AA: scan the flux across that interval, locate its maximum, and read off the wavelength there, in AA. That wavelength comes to 4348.0 AA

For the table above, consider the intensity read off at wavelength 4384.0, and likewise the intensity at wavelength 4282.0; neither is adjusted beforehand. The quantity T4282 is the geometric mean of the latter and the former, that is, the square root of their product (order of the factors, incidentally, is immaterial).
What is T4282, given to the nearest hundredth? 1.19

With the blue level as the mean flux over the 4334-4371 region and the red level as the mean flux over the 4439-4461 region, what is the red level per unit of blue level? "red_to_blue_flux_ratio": 1.18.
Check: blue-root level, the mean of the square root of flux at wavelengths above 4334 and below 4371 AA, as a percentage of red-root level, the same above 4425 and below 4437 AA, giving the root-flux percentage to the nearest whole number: 100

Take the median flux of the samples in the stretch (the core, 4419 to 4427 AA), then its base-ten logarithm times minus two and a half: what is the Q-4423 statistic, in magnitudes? -0.45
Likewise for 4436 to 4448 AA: -0.44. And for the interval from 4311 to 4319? -0.22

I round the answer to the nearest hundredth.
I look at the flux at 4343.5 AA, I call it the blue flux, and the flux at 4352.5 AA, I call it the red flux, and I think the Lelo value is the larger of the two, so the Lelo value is 1.31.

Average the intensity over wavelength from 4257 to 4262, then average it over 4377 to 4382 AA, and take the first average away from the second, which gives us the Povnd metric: 0.09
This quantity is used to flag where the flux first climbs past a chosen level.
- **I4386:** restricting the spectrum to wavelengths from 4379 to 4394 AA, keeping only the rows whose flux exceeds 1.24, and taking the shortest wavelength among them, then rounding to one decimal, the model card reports 4384.0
